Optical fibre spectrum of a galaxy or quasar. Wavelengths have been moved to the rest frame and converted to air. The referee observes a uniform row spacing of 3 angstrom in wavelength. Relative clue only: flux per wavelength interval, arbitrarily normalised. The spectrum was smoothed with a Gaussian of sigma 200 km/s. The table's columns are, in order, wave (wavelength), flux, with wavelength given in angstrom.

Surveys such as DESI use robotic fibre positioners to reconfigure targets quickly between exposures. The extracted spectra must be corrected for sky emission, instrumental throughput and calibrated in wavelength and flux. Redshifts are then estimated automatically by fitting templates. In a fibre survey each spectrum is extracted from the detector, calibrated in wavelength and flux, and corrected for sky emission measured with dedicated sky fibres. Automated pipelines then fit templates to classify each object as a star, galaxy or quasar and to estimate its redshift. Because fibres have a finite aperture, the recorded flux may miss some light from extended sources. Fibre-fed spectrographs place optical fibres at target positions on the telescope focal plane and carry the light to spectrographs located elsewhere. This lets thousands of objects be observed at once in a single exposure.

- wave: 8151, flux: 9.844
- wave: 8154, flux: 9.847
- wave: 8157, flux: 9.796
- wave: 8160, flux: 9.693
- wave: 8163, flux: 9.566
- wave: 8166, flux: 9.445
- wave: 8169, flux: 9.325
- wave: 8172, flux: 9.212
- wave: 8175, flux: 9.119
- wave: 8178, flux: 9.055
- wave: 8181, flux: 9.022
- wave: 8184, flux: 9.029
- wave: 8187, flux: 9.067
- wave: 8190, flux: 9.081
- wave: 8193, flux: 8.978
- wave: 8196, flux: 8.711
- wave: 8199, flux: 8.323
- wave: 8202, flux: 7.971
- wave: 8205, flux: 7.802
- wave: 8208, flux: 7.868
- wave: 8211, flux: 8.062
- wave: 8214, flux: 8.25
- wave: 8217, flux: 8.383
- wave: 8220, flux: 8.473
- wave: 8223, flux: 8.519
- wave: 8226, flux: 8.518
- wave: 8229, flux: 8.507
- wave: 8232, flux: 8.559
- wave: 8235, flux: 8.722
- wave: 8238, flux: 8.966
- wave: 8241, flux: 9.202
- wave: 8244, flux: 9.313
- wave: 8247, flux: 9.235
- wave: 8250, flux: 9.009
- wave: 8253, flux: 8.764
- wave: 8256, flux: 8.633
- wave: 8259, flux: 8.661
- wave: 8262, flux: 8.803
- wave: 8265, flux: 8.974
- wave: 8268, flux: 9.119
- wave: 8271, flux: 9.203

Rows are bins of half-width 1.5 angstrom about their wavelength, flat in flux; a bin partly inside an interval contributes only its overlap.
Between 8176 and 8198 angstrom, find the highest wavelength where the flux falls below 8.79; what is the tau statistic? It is 8196 angstrom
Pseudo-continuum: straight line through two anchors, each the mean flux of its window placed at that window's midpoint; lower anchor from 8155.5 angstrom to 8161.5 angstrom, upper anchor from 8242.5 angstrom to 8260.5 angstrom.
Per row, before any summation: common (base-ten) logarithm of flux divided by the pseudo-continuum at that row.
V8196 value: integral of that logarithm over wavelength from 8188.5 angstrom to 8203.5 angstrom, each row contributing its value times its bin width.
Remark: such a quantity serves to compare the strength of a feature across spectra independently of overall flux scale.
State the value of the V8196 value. -0.59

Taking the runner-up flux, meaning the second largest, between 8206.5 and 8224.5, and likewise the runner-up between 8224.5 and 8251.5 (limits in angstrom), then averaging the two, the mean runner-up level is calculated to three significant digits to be 8.85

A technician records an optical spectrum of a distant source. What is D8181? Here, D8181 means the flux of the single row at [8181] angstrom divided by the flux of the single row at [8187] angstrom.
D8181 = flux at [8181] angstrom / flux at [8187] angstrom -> 0.995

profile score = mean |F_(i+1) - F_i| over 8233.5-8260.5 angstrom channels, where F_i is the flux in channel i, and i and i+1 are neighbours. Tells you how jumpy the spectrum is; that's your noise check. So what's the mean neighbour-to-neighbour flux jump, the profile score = 0.16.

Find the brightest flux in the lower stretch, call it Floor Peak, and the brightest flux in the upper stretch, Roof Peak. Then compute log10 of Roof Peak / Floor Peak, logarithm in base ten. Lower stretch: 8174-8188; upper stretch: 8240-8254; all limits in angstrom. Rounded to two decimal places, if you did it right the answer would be 0.01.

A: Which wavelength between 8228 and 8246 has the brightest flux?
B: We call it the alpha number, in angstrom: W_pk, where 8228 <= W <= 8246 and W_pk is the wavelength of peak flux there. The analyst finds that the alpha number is 8244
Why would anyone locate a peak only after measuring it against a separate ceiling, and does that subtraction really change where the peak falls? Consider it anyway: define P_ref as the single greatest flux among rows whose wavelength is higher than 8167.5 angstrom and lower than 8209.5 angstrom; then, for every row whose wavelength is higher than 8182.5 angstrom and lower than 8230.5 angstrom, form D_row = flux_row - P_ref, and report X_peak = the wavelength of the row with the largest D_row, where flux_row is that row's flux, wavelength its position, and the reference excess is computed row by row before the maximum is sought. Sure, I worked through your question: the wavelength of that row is 8190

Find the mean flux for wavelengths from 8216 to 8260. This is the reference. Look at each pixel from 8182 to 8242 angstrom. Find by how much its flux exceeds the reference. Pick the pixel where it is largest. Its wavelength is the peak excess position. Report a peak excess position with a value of 8241 angstrom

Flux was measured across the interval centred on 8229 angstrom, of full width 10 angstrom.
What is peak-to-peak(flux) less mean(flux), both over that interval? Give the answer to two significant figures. -8.5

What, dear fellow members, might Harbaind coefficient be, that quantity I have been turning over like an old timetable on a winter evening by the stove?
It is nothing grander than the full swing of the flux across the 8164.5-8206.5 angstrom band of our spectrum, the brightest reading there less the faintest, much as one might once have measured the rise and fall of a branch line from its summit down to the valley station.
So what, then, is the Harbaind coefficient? 1.6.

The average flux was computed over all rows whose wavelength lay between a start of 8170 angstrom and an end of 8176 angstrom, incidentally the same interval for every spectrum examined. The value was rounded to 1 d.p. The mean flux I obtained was 9.2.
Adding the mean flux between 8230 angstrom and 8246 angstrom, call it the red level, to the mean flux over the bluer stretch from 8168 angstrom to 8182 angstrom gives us 18.1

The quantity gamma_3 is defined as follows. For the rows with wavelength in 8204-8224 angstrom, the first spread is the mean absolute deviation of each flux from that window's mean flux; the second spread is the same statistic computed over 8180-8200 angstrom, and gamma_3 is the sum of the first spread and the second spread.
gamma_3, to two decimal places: 0.45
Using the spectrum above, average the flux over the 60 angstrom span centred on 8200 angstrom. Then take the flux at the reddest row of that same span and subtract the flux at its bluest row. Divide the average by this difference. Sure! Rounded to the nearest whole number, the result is -12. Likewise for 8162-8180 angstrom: -18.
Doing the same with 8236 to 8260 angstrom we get -29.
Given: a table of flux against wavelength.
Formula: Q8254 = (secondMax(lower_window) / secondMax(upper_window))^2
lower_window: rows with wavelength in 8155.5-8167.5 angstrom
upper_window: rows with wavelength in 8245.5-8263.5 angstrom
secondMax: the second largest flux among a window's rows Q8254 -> 1.16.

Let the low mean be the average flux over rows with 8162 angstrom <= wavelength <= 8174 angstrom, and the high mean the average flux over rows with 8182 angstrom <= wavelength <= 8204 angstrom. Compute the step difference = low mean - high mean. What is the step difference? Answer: 0.65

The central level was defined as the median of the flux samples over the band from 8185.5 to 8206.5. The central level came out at 8.71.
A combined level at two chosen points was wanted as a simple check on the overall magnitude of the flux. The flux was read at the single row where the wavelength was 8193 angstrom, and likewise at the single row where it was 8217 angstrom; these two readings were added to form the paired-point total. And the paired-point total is 17.4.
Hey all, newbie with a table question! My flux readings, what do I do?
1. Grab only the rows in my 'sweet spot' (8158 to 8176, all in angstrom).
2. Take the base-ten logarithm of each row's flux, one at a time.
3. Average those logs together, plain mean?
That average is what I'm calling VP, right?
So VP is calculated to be 0.97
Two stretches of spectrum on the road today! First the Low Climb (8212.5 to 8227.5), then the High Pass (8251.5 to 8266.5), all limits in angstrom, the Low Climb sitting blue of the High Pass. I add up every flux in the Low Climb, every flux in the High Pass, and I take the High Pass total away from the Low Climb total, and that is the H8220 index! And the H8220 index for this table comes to -1.7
